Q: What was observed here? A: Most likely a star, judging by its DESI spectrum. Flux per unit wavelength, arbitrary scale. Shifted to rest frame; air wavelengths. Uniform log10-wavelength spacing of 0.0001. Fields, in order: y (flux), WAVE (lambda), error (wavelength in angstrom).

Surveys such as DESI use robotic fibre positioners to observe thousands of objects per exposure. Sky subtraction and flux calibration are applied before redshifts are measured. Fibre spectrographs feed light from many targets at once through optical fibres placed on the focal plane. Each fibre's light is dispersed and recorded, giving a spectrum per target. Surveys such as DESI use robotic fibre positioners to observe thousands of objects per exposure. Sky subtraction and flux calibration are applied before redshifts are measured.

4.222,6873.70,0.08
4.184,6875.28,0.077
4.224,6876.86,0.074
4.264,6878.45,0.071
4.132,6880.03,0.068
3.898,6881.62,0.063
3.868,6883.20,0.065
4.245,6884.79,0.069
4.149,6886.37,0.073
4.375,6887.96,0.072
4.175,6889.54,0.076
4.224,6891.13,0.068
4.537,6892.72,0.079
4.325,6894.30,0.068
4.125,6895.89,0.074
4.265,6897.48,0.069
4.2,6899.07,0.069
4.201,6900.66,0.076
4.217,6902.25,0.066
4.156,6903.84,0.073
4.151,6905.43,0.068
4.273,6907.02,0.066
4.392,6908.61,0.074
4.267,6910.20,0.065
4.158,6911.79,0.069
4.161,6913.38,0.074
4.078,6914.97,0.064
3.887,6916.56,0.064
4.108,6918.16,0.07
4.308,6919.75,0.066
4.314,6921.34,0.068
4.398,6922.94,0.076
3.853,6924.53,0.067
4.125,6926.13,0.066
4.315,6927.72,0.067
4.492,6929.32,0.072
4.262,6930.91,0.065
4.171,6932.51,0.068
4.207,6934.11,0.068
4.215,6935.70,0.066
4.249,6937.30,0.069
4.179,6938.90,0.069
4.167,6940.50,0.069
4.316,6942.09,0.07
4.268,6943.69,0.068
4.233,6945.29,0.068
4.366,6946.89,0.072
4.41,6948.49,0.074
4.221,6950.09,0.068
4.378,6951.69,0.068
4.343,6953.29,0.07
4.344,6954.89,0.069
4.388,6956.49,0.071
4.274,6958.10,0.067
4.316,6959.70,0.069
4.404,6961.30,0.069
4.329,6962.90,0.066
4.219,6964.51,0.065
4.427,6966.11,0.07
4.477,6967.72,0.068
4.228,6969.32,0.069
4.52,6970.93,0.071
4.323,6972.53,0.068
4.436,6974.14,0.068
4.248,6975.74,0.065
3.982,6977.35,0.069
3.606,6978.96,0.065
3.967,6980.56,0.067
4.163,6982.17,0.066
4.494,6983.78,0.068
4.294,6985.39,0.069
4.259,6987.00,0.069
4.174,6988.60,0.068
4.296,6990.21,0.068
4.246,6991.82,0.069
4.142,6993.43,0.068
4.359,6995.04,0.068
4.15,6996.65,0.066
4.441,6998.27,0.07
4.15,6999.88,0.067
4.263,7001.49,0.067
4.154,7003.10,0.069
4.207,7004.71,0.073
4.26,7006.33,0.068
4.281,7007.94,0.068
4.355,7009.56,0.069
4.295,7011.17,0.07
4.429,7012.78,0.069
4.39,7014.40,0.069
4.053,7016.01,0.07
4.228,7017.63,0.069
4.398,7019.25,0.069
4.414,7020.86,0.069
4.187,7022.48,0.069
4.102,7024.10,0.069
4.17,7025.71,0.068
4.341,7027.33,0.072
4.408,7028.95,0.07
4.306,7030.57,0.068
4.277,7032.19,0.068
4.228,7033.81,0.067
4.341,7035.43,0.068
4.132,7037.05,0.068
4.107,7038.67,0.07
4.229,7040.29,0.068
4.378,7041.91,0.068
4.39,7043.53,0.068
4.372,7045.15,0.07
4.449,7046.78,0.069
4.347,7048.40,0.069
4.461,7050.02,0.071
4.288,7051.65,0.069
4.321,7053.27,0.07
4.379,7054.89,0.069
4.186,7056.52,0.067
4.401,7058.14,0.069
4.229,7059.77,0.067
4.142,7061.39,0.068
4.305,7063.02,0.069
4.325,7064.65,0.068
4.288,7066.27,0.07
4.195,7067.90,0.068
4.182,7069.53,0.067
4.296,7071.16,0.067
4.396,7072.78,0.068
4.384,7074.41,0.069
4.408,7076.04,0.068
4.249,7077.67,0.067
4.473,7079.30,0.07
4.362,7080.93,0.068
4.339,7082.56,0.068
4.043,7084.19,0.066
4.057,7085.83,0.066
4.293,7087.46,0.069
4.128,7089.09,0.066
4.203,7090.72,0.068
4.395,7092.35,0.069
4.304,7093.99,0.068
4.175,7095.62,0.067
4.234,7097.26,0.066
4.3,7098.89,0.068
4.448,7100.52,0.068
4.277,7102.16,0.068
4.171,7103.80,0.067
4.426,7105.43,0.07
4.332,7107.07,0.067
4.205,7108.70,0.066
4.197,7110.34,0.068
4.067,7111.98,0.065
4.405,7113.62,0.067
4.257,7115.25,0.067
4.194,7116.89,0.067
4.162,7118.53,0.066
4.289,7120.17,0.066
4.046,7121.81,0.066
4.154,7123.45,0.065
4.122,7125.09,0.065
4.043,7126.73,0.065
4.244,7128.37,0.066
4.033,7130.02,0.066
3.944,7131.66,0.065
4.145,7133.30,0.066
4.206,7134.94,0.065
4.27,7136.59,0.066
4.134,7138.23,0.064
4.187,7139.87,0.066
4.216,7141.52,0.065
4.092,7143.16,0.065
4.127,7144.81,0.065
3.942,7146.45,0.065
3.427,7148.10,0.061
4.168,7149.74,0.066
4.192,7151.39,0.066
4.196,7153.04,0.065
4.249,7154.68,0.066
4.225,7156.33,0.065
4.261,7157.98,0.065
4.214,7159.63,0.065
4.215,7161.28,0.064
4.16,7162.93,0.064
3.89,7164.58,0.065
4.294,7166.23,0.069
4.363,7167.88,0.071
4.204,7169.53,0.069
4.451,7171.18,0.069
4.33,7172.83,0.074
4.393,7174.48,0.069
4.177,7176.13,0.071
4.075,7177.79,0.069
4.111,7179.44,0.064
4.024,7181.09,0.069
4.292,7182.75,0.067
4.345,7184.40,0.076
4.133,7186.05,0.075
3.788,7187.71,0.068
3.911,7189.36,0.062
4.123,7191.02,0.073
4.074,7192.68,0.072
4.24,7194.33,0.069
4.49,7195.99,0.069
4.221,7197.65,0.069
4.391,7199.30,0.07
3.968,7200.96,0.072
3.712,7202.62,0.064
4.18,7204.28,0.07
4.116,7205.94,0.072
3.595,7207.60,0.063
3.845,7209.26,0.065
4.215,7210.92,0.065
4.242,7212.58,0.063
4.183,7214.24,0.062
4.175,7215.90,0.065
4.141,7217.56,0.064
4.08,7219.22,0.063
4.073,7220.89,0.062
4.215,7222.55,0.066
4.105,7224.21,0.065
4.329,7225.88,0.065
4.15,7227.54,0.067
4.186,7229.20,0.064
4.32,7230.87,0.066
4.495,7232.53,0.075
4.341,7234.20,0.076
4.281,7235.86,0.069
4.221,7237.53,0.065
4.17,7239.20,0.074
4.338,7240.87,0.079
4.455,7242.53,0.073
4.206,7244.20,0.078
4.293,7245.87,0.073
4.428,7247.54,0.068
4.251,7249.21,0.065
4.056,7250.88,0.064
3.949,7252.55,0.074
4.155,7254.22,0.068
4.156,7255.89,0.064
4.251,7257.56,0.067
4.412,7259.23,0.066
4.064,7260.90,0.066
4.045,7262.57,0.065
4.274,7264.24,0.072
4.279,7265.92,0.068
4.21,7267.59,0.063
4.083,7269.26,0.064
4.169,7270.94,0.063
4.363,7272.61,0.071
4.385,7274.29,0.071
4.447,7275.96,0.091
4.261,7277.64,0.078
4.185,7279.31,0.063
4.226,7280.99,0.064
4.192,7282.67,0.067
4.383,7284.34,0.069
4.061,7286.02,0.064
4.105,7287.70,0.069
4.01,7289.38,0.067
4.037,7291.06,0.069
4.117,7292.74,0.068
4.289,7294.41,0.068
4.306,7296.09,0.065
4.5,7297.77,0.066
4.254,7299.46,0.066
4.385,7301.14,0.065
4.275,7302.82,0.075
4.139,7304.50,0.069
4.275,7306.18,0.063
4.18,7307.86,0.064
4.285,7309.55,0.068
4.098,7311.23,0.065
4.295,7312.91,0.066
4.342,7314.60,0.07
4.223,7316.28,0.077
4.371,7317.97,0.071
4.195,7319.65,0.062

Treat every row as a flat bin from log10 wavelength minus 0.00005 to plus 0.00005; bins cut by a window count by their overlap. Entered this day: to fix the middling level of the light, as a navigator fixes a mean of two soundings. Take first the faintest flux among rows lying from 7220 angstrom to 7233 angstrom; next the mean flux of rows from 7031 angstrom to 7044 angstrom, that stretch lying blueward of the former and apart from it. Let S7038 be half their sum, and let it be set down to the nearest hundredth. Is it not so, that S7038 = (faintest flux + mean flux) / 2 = 4.17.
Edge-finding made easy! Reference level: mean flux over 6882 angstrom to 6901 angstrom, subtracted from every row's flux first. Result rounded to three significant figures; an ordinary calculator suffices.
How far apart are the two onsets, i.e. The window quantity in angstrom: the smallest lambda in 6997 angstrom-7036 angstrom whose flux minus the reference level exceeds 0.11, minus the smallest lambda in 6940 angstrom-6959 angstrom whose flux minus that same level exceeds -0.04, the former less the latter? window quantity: 56.2 angstrom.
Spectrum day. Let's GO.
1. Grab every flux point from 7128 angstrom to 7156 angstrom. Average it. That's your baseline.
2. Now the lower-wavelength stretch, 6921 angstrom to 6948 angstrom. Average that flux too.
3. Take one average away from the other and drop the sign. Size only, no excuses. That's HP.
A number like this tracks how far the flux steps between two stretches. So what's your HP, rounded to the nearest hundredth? 0.14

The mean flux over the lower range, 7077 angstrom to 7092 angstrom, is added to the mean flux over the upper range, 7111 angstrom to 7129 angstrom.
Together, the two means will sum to 8.42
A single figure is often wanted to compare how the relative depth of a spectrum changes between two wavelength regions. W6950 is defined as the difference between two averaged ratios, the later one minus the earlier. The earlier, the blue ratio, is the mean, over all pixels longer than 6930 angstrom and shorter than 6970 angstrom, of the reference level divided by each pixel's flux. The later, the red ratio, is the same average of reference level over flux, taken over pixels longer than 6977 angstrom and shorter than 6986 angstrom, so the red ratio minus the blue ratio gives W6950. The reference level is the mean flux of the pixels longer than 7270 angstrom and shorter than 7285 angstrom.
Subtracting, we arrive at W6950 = 0.056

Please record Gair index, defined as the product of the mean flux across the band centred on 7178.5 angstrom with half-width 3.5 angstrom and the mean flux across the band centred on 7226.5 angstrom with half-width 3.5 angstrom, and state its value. 17.2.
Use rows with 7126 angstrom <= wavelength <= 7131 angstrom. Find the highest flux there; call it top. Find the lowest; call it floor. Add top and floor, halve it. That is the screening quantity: 4.14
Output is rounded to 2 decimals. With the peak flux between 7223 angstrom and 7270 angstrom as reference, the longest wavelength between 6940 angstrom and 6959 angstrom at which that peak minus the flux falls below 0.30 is 6958.10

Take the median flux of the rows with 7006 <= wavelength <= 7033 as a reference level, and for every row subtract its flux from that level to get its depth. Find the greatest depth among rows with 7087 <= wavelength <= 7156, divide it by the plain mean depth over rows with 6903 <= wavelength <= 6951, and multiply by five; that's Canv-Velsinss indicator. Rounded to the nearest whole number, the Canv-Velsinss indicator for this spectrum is 61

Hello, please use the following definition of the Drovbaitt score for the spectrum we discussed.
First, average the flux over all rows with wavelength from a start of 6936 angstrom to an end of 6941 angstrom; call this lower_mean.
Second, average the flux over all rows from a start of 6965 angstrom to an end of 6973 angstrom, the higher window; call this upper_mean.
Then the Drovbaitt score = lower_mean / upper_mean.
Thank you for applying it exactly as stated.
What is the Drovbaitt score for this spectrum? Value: 0.96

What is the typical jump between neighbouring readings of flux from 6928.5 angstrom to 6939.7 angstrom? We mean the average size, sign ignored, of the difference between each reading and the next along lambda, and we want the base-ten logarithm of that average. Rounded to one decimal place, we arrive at -1.1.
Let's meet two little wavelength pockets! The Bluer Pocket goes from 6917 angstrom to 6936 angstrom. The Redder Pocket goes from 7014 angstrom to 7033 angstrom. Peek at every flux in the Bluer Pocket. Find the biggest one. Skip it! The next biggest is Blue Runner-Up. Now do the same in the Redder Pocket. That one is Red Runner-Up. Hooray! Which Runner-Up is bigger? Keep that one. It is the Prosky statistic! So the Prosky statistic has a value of 4.408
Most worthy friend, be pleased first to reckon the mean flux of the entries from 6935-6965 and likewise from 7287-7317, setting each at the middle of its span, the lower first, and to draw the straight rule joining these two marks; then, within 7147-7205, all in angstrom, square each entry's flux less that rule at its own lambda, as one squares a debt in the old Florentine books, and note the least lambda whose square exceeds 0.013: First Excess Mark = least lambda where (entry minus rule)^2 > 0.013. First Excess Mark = 7148.10 angstrom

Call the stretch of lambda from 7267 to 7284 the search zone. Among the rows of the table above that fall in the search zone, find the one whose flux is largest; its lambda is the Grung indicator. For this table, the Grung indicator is 7275.96 angstrom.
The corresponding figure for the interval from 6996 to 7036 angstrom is 6998.27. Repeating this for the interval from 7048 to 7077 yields 7050.02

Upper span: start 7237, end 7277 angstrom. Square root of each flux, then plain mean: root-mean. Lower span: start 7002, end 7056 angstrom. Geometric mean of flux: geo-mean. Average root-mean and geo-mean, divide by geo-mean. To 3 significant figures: 0.740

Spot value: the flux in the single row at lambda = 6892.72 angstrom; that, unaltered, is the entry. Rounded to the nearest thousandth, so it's 4.537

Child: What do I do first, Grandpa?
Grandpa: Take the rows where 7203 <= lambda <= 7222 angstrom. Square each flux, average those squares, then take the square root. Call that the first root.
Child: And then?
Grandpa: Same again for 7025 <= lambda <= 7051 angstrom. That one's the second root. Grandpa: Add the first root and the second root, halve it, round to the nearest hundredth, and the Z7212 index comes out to 4.20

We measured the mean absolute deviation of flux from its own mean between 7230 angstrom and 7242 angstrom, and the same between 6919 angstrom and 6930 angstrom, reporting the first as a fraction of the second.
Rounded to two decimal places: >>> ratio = 0.48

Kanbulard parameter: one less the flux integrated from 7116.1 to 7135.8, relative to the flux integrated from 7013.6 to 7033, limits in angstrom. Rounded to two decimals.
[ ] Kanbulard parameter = 0.02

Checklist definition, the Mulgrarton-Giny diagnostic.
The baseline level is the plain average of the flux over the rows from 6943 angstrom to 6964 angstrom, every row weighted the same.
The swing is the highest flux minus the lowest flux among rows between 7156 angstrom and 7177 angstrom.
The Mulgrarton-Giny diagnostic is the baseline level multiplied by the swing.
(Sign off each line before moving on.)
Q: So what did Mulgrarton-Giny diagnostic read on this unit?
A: 2.4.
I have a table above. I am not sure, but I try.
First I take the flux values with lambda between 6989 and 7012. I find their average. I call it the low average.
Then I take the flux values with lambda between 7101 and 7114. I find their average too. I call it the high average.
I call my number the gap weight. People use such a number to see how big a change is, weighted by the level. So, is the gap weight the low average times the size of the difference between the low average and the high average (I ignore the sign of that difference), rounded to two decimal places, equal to 0.01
